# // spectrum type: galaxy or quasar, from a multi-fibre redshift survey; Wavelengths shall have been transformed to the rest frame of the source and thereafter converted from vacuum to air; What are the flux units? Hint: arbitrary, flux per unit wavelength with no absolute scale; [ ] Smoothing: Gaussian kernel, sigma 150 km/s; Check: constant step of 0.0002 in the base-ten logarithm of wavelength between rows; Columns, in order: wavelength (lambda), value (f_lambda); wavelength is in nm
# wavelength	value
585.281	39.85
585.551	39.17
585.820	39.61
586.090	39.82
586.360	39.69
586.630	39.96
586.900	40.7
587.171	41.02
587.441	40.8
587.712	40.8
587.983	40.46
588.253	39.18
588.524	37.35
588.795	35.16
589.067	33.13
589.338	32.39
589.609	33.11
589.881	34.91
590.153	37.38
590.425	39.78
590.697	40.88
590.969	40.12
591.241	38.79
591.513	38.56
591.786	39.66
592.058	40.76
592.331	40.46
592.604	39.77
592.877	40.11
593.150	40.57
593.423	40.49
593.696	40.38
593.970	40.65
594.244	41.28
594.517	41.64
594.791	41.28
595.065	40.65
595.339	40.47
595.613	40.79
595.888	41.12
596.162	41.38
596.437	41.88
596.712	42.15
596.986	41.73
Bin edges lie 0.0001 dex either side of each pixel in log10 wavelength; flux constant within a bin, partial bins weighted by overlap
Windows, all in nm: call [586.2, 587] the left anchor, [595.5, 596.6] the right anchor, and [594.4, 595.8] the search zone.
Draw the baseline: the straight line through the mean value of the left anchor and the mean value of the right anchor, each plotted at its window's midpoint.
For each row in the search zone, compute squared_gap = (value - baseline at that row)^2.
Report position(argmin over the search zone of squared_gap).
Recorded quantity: 594.791 nm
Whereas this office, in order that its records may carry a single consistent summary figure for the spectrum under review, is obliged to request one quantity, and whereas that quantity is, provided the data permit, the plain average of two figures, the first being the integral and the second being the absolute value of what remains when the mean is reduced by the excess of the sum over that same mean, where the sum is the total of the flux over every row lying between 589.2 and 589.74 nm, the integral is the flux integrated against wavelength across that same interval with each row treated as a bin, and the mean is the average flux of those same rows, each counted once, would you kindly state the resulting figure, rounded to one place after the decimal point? 8.9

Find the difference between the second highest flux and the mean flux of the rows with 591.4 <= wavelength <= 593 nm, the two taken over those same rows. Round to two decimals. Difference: 0.57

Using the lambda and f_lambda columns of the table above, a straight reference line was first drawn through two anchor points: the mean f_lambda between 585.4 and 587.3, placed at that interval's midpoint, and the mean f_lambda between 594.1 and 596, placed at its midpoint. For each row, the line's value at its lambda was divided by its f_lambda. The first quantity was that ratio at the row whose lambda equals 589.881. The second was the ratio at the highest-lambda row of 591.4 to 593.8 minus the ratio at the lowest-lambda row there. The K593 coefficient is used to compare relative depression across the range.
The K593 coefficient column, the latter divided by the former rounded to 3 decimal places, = -0.035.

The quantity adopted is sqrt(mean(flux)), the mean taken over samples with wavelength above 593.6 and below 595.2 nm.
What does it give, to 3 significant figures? 6.40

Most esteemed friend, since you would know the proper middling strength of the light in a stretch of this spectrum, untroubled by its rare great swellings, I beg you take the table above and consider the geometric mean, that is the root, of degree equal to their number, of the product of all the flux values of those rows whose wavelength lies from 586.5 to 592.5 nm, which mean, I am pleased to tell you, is 38.3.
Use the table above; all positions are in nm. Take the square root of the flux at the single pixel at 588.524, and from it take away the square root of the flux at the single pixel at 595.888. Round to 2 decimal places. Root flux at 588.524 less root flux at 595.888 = -0.30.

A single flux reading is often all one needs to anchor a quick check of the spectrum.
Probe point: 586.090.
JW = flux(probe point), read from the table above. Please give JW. 39.82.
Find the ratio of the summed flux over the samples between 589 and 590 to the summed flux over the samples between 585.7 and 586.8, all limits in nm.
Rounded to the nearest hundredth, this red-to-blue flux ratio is 0.84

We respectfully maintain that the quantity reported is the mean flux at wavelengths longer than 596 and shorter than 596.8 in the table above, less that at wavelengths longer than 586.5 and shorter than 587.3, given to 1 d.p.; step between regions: 1.2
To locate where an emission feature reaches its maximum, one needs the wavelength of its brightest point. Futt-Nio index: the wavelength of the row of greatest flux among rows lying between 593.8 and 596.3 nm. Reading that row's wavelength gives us 594.517 nm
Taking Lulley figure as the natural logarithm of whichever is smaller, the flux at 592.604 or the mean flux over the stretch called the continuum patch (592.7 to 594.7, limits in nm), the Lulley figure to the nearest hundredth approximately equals 3.68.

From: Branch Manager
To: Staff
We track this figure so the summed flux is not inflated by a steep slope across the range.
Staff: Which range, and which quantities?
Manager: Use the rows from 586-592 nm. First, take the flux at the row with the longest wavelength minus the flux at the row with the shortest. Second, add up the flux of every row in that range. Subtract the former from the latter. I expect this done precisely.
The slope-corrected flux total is 844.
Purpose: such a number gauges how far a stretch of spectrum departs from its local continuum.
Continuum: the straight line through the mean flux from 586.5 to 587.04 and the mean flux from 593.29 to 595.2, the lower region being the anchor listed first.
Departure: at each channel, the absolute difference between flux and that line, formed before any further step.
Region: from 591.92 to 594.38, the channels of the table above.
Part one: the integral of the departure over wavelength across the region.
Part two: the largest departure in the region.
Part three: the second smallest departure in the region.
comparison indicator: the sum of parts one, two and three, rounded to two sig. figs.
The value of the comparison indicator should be 2.3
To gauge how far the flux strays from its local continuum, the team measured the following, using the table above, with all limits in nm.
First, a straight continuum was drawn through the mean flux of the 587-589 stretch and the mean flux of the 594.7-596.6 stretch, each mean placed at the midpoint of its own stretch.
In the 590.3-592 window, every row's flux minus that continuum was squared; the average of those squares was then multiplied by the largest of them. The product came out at 2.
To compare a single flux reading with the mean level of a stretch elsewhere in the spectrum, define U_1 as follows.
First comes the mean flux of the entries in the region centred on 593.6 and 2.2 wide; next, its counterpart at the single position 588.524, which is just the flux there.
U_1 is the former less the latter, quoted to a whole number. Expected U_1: 3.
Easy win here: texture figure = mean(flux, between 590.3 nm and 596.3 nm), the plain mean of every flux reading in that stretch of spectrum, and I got 40.4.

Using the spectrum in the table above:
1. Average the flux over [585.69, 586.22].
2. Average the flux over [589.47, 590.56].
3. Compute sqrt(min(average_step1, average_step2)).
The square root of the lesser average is 6.02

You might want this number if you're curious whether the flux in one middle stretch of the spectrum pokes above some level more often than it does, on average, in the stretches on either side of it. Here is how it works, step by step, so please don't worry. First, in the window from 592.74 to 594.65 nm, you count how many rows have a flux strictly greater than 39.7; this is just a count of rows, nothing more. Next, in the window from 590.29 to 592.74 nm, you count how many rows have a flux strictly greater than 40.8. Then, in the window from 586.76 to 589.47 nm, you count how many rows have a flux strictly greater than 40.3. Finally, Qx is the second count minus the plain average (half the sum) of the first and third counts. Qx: -5.0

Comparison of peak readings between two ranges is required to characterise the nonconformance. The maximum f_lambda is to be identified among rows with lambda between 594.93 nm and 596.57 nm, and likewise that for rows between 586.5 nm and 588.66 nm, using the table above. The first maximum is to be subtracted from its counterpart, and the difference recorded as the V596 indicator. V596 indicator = -0.86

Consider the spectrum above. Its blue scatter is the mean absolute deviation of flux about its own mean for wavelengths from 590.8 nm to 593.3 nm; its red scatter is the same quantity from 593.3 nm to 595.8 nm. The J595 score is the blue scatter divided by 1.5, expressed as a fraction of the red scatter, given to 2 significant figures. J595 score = 1.1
